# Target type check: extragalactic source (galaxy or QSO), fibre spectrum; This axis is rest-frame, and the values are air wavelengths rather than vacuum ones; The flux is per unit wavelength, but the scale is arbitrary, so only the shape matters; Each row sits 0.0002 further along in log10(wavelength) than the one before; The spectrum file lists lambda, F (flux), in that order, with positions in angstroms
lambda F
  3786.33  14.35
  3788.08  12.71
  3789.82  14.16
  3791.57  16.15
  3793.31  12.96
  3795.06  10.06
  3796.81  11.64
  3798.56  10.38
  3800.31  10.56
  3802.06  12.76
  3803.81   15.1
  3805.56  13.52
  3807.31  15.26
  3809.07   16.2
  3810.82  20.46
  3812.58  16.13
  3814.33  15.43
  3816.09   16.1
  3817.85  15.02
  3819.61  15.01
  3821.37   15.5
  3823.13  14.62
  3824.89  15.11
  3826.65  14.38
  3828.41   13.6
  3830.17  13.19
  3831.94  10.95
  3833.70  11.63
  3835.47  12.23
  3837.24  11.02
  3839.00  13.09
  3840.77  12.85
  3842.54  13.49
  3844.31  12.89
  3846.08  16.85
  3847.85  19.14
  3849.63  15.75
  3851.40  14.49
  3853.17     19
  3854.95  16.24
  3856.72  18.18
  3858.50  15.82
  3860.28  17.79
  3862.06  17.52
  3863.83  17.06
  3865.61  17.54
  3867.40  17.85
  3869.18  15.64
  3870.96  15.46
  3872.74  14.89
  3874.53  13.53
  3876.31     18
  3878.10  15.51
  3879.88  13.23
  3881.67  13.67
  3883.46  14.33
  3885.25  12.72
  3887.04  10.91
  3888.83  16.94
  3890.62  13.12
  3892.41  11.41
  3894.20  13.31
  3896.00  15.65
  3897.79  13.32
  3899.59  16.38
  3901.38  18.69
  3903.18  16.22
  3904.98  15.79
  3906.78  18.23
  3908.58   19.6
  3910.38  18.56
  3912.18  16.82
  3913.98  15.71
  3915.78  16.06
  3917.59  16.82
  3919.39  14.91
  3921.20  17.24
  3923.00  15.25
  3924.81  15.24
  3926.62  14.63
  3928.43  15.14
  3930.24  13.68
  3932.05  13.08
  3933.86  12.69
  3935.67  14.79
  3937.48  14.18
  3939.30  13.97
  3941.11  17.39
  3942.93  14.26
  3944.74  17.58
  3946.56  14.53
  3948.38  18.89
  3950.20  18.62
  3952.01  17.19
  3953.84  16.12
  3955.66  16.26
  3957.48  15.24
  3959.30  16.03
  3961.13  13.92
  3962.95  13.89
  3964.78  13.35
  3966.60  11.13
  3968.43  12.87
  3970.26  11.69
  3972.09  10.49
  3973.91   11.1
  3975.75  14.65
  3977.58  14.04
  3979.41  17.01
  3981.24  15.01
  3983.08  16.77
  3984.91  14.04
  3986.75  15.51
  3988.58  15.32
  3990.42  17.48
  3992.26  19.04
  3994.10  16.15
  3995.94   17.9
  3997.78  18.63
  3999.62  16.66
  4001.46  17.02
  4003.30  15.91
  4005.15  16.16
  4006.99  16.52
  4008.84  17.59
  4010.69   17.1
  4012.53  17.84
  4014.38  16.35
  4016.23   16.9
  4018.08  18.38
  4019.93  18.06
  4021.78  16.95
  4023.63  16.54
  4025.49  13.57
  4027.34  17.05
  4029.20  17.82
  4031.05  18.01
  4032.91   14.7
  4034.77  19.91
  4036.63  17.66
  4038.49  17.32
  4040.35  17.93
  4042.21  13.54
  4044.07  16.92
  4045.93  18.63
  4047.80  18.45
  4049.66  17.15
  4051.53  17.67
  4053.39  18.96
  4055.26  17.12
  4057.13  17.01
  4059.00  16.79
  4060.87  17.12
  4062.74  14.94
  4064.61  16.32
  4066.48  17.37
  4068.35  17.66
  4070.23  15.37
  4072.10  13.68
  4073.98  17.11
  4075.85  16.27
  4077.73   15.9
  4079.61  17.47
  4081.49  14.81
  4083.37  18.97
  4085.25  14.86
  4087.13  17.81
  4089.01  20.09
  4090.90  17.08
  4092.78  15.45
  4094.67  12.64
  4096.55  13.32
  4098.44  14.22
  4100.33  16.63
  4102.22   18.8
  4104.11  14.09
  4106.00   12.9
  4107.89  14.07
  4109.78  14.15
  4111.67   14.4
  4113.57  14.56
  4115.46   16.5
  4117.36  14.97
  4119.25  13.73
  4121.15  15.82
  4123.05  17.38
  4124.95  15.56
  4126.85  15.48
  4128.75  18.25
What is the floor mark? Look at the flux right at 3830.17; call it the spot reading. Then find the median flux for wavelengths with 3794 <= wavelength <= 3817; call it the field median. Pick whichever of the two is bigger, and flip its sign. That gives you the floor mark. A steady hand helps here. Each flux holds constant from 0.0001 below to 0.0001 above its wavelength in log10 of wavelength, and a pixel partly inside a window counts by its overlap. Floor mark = -15.1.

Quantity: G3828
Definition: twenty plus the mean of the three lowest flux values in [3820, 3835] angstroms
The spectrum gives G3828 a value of 31.9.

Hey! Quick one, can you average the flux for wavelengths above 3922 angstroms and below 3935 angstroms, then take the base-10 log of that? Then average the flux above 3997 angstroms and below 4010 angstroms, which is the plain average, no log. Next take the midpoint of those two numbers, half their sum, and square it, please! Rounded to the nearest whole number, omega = 82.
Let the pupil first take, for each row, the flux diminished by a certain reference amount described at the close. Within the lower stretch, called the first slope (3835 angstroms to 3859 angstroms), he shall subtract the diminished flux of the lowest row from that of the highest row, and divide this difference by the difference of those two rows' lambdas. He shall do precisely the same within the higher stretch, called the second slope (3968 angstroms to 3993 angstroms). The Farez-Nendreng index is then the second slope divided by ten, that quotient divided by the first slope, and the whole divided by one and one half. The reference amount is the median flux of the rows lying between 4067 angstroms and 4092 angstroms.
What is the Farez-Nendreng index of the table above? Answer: 0.11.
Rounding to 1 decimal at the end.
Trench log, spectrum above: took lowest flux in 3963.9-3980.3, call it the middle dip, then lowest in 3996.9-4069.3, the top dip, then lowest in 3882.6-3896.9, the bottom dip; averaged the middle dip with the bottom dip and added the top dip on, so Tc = 24.2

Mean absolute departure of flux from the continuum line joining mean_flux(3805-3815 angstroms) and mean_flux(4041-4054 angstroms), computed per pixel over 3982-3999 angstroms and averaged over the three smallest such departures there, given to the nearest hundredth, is 0.50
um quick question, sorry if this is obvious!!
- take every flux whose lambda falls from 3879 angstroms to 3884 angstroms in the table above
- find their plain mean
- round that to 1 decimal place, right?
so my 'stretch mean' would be 13.7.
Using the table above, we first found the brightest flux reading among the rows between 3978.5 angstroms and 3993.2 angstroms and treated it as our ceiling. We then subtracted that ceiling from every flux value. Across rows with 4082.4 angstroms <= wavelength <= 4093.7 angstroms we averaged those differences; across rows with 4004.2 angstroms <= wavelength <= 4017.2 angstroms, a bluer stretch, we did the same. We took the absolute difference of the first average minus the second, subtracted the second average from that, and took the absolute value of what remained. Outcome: 2.6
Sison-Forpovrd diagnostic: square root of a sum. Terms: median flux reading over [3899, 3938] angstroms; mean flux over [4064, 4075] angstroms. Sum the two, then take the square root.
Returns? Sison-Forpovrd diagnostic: 5.7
